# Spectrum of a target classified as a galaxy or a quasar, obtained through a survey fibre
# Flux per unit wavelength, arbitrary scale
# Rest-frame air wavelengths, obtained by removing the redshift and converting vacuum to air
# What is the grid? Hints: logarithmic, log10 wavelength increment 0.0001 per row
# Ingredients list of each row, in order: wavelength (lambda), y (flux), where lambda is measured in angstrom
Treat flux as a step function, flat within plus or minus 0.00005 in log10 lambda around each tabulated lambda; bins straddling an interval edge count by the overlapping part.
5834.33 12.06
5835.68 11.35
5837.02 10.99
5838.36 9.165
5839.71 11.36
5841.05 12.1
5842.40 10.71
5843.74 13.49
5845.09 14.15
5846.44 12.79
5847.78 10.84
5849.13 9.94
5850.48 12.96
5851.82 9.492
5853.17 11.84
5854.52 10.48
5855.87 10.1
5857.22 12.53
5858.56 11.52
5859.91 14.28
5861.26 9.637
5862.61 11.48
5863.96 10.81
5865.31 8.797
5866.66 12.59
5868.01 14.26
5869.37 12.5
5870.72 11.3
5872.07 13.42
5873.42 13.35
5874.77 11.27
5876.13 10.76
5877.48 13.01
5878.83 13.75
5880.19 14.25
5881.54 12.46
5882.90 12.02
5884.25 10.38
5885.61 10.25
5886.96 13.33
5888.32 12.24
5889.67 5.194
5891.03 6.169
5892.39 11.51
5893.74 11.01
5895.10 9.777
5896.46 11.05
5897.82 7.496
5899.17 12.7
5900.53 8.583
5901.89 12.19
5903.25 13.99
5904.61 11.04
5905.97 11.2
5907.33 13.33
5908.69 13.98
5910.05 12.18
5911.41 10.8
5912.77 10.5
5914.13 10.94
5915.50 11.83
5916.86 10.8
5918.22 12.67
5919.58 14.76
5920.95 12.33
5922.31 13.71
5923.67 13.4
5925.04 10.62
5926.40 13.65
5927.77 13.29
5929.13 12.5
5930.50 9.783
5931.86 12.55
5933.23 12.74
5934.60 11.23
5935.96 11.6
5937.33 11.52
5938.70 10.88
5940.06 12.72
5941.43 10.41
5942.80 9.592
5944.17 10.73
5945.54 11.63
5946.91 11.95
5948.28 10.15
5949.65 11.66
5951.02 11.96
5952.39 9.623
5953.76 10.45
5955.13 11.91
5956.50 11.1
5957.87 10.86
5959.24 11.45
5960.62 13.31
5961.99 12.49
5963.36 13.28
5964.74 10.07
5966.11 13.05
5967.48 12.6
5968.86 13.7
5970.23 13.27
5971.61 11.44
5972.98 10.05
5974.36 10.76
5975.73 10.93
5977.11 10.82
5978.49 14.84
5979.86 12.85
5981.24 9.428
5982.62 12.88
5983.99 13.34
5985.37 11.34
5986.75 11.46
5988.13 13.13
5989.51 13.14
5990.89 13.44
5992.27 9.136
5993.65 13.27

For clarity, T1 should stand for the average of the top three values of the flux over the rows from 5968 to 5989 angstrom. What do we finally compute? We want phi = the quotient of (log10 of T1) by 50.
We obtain 0.0229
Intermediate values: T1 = 14.0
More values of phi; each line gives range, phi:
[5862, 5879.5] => 0.0228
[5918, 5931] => 0.0229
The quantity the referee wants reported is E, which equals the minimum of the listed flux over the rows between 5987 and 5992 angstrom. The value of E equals 13.13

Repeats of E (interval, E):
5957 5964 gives 10.86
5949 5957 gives 9.623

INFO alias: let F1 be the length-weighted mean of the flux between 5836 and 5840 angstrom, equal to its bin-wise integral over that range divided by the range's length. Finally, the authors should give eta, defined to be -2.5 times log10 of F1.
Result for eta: -2.55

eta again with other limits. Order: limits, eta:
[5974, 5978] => -2.61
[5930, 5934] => -2.68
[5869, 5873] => -2.74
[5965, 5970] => -2.78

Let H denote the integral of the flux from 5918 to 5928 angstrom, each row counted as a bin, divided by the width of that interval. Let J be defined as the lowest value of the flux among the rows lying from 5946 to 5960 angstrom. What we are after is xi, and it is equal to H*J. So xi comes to 126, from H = 13.1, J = 9.623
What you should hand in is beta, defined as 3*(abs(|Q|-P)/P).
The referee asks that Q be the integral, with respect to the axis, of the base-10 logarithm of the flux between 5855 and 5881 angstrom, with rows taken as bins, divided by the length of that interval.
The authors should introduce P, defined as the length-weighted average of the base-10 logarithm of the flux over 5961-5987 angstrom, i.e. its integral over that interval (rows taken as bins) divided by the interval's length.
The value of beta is 0.000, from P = 1.08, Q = 1.08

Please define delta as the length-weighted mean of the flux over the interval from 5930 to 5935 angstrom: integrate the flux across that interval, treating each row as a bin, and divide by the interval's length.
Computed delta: 11.7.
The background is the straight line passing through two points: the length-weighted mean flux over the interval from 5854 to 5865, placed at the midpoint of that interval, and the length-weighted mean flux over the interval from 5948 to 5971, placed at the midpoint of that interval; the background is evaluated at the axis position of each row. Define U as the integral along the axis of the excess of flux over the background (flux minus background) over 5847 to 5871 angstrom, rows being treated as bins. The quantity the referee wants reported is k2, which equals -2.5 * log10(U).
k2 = -1.3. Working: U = 3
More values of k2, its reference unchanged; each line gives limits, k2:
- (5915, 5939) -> -2.8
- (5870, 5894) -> 0.7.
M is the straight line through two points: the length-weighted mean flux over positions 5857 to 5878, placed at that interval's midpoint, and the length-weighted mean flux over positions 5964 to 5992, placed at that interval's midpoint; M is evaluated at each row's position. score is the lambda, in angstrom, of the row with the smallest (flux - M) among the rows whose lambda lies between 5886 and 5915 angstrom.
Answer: 5889.67 angstrom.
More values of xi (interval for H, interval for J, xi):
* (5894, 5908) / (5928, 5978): 107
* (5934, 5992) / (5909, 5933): 115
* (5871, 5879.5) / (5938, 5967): 120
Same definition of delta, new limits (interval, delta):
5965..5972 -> 12.7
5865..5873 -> 12.3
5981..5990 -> 12.2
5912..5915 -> 10.8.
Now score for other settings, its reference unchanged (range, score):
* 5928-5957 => 5942.80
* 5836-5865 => 5838.36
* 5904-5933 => 5930.50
